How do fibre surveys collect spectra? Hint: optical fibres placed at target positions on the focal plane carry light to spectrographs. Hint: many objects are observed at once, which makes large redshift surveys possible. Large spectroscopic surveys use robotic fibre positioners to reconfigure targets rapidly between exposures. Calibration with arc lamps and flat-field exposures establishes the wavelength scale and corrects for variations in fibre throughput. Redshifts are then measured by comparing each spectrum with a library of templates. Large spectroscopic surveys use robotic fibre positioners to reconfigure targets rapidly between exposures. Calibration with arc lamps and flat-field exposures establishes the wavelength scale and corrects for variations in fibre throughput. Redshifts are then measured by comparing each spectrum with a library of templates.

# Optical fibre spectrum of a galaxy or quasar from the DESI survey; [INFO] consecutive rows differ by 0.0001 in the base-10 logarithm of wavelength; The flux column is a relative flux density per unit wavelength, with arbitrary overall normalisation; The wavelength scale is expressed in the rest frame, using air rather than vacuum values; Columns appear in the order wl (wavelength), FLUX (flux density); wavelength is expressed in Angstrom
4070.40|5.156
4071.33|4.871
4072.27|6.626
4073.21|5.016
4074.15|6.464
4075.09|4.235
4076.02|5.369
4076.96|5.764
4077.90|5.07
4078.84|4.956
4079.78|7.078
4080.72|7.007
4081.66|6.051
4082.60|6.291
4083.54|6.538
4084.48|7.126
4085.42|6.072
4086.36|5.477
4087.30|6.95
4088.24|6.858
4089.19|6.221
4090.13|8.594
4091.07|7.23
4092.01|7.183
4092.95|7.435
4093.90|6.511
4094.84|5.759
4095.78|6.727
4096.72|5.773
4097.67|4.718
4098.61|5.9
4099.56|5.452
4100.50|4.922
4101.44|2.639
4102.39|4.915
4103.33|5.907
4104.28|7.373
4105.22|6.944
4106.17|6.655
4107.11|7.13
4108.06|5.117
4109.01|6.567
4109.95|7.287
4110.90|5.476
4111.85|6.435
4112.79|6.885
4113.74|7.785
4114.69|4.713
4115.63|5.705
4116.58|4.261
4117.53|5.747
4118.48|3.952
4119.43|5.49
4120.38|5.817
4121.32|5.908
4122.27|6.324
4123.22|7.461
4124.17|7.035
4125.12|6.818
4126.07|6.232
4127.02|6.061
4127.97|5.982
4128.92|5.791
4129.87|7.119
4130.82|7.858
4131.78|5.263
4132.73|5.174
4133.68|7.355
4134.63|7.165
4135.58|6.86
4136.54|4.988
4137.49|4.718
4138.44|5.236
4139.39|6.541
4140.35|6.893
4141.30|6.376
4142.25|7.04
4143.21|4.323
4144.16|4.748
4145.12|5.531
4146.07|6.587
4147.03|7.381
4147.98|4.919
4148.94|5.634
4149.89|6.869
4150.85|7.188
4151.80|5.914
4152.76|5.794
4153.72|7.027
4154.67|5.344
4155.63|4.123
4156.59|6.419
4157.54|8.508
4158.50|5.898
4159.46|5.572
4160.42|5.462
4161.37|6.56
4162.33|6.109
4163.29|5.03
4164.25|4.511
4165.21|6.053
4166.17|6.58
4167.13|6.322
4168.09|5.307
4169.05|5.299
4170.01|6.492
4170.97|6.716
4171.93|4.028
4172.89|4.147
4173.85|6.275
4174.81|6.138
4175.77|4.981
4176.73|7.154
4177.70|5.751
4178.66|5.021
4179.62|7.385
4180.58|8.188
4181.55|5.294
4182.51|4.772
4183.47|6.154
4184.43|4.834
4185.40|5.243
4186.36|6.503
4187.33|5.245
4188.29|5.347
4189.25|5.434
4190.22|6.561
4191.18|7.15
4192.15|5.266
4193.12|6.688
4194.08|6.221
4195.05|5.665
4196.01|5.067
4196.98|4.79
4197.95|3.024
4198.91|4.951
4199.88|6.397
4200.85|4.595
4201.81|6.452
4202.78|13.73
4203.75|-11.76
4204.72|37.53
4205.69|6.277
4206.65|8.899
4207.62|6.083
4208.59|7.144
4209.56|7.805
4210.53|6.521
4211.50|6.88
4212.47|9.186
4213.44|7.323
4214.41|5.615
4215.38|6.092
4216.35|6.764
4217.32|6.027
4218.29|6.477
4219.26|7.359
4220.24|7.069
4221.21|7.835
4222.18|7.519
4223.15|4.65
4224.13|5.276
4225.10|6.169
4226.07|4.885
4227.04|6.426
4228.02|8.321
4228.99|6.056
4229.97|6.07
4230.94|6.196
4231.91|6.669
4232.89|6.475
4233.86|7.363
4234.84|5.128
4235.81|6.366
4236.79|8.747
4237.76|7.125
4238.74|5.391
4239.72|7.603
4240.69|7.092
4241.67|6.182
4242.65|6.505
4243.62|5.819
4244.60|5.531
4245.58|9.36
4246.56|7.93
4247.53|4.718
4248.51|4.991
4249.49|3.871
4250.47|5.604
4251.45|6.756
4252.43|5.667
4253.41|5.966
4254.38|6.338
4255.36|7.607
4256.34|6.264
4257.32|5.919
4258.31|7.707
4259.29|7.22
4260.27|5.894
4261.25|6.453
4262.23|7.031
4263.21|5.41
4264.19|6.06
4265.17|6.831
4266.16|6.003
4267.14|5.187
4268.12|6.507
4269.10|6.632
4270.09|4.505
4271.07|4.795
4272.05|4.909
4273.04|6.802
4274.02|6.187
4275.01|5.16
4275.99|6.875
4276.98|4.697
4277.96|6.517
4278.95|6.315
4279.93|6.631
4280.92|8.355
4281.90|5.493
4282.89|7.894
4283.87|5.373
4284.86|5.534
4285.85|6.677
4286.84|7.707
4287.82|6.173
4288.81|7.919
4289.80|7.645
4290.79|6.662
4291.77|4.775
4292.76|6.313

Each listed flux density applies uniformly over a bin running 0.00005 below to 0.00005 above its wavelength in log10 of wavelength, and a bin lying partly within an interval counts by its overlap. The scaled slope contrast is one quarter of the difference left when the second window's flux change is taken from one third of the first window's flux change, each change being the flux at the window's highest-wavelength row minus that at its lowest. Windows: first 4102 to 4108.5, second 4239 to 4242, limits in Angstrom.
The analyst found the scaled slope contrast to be 0.4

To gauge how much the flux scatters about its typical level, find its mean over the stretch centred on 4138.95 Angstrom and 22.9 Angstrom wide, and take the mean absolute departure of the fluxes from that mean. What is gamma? 0.91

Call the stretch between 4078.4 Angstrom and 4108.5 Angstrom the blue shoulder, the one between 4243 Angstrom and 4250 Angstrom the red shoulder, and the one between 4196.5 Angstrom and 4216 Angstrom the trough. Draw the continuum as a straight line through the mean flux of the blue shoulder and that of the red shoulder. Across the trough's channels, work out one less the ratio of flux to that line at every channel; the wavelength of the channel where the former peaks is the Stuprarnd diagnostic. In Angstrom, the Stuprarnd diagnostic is 4203.75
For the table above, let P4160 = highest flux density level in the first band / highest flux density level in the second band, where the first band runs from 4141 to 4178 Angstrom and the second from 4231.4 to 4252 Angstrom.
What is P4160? 0.91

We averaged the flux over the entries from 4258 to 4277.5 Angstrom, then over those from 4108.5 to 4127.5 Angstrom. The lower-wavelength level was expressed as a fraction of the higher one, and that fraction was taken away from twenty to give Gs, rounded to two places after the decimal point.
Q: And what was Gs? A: 18.99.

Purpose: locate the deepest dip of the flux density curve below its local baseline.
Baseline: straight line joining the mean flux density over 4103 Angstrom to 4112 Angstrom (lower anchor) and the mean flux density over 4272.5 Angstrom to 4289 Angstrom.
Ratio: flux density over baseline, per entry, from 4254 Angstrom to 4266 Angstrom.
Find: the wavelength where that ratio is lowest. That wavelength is 4263.21 Angstrom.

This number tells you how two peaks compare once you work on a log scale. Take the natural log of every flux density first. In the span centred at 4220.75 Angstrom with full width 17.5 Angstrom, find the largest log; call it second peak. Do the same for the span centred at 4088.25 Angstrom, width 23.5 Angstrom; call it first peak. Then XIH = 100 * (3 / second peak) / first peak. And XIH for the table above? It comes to 63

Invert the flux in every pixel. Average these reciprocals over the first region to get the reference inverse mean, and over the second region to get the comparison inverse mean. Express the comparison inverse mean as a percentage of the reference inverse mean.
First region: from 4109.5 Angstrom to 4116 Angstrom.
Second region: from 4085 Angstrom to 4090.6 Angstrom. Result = 94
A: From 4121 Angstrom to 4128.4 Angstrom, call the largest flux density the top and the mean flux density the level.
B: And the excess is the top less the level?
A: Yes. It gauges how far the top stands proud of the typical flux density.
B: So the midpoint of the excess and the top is 4.22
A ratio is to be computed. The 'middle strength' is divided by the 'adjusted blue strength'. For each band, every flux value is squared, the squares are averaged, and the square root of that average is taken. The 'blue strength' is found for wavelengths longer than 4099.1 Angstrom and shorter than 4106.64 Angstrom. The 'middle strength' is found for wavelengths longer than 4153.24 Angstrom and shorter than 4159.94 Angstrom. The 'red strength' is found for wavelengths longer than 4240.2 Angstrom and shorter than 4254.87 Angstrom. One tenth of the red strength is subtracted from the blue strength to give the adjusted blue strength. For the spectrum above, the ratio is 1.22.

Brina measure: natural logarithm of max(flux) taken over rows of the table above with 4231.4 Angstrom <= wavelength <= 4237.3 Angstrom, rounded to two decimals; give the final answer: 2.17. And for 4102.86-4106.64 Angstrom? 2.00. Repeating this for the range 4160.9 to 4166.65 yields 1.88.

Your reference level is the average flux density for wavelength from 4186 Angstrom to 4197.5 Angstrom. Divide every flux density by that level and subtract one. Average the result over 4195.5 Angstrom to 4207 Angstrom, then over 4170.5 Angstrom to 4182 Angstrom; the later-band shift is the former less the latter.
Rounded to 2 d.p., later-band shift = 0.27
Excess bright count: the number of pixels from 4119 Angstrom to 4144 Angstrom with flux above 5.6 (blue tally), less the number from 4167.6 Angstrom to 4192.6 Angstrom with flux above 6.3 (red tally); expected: 11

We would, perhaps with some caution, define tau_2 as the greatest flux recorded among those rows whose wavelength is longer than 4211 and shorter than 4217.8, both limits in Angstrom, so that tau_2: 9.186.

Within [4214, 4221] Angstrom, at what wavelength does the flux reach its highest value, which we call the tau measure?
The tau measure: 4219.26 Angstrom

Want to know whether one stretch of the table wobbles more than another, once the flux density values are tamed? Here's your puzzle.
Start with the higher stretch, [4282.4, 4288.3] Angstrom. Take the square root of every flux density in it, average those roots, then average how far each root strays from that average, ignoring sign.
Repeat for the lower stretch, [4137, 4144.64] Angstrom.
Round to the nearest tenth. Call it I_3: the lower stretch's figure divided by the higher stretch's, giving 1.2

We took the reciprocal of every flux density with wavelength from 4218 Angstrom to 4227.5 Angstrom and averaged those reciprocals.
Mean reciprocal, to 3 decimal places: 0.162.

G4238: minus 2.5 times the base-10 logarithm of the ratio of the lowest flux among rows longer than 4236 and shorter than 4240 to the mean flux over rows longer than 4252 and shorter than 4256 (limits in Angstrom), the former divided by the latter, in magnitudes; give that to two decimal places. 0.19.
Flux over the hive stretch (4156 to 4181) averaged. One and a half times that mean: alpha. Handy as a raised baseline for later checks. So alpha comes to 9.0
